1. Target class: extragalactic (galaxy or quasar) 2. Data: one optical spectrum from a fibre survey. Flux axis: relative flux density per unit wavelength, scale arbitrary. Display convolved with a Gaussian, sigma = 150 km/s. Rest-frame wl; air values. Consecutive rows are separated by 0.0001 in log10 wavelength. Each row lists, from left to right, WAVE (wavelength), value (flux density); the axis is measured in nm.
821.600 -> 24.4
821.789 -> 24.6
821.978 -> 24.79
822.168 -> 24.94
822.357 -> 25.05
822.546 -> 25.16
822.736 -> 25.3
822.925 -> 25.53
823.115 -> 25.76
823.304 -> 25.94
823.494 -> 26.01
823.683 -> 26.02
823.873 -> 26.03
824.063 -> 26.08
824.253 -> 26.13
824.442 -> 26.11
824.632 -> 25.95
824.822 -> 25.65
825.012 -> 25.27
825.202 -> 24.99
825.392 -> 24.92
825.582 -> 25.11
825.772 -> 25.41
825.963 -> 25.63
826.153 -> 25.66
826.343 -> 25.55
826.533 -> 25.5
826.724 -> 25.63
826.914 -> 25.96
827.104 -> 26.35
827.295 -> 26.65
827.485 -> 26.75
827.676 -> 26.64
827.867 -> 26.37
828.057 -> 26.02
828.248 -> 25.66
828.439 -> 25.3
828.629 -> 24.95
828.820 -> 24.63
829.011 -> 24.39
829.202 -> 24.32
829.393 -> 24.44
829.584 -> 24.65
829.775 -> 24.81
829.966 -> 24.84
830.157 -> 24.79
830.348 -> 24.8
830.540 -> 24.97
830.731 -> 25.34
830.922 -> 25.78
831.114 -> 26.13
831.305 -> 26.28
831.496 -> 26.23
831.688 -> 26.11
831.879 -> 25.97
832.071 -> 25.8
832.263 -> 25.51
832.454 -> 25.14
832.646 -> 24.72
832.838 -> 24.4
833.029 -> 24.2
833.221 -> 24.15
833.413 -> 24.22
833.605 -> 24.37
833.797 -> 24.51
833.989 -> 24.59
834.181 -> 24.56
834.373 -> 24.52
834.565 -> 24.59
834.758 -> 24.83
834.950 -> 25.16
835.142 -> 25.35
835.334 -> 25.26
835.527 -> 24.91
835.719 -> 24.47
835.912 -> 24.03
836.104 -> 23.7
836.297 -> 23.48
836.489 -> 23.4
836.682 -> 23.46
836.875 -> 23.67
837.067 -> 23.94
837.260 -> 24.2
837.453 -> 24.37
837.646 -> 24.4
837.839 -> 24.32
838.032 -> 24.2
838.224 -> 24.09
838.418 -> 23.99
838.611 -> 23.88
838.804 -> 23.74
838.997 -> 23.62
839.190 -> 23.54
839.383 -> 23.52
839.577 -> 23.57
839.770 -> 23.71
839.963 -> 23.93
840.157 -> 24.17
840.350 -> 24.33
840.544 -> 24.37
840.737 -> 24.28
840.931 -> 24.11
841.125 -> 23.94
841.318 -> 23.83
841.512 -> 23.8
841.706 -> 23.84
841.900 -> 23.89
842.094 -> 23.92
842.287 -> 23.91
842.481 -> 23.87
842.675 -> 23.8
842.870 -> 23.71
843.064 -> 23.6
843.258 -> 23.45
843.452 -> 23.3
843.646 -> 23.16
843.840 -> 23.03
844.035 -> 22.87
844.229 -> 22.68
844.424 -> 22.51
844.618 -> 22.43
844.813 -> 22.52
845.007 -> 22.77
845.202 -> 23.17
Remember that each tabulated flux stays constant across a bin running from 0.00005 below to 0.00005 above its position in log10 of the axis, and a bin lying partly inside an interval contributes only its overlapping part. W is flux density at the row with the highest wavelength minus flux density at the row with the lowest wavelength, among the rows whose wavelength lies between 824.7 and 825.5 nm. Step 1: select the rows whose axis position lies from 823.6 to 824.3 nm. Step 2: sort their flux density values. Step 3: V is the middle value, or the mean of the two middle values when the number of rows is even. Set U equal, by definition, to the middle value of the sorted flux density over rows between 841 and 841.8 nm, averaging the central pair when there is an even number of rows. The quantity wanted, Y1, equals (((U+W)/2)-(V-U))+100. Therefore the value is 109.3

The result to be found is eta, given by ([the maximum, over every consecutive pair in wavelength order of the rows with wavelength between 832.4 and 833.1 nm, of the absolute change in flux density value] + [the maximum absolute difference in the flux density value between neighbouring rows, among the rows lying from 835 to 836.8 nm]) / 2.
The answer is 0.43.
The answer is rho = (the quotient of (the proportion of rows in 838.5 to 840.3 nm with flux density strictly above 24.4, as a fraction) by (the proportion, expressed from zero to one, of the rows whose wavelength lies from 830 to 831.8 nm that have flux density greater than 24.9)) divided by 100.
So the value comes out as 0.000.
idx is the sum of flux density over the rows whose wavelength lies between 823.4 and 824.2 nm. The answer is 104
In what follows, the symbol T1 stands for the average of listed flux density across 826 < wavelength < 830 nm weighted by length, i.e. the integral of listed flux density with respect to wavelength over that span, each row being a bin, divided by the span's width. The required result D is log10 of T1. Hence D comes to 1.41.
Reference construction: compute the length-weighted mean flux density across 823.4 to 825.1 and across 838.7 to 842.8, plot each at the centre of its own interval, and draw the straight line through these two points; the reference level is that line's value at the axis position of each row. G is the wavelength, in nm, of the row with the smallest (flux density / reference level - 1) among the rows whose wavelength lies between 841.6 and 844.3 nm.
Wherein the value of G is 844.229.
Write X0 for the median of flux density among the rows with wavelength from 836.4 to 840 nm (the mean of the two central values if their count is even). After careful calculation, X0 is 23.9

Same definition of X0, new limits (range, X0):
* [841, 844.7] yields 23.7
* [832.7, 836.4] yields 24.5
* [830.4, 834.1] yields 25.1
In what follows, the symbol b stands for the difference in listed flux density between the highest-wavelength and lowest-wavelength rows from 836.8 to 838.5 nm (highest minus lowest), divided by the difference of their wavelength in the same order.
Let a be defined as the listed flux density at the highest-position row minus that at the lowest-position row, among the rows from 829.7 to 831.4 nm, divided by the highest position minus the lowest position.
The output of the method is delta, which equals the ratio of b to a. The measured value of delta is 0.2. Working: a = 1.0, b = 0.2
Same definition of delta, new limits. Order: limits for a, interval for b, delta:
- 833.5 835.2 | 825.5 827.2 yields 1.3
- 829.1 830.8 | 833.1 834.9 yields 0.7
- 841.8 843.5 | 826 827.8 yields -1.7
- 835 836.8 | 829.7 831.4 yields -0.8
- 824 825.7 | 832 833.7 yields 1.5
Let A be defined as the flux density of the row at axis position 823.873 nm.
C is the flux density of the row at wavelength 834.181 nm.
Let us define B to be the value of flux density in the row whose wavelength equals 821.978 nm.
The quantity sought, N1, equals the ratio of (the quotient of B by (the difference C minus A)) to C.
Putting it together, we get -0.7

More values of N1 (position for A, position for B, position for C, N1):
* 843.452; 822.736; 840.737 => 1.1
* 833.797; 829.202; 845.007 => -0.6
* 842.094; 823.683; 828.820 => 1.5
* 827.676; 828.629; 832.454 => -0.7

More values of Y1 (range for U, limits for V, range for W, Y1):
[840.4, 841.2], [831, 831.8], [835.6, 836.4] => 109.6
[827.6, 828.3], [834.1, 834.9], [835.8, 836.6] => 114.4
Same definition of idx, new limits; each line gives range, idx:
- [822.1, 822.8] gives 100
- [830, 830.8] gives 100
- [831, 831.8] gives 105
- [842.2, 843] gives 95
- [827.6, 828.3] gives 105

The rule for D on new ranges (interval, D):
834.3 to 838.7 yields 1.38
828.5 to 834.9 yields 1.40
